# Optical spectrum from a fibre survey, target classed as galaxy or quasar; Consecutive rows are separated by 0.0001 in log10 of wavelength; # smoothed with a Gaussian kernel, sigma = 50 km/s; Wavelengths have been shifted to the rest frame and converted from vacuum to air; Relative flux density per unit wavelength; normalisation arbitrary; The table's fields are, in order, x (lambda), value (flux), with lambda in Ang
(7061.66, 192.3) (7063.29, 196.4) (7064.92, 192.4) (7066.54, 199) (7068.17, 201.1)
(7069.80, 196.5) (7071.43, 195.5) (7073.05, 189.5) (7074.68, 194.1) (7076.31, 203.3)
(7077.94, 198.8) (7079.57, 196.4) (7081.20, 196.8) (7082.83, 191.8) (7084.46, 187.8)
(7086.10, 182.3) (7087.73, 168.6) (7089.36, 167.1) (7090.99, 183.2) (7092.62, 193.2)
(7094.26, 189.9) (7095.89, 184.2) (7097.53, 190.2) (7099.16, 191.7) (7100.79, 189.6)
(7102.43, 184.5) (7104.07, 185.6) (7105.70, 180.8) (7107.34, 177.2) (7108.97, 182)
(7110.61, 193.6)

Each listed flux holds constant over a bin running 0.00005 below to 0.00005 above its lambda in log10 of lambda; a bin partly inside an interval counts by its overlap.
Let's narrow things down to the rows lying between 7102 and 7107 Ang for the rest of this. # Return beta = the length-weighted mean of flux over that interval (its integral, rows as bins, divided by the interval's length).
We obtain 183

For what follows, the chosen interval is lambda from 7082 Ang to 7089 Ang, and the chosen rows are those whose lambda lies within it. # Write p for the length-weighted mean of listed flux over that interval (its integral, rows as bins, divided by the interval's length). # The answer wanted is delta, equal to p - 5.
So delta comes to 177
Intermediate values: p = 182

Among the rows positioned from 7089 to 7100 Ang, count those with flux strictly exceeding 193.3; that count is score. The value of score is 0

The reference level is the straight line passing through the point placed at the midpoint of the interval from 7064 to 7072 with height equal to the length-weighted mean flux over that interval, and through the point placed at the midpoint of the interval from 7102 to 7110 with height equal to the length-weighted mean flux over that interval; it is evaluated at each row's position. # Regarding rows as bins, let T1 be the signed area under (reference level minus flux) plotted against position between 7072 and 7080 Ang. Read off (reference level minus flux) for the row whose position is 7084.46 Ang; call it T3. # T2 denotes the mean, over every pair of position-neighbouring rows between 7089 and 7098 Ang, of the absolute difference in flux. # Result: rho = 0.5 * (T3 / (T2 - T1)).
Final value 0.05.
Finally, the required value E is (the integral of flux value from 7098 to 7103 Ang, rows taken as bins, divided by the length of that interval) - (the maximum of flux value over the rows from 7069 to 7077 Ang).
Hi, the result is -14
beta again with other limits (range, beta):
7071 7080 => 196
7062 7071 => 197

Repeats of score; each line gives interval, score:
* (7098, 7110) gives 0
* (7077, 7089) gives 3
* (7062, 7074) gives 5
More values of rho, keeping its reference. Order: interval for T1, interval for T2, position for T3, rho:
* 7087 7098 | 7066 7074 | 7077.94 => 0.05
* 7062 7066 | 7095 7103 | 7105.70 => -0.06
